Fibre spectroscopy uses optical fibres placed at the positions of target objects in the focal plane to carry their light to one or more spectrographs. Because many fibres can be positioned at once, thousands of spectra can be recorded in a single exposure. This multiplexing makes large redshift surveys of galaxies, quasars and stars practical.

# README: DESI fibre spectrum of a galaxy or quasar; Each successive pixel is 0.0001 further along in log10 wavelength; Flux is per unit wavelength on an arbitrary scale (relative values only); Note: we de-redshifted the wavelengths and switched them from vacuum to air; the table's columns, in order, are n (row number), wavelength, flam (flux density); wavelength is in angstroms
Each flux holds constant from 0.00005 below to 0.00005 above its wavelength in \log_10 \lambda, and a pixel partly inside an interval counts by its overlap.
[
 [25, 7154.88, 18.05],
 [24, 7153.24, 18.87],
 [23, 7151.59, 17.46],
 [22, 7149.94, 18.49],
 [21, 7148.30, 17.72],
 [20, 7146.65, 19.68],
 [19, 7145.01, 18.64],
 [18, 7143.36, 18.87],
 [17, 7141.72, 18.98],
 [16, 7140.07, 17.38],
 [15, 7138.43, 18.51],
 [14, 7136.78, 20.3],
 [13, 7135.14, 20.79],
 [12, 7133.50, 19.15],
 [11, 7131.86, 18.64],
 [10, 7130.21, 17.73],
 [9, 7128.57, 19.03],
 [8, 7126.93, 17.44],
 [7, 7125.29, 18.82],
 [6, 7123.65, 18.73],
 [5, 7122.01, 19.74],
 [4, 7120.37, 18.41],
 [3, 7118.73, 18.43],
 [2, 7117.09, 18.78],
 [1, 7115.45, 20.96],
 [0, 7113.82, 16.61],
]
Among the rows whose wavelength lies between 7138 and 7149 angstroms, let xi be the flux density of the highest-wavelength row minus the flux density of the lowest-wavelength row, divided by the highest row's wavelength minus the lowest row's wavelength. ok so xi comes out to -0.08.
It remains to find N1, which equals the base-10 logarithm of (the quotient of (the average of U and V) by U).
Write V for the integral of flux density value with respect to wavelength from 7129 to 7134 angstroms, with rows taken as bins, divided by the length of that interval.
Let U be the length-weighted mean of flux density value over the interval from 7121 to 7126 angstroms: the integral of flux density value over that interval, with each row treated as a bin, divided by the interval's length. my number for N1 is -0.007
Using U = 19.1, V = 18.5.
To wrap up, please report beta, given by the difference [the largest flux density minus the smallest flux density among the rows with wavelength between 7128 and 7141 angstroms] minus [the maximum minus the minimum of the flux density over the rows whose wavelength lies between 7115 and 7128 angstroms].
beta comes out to -0.11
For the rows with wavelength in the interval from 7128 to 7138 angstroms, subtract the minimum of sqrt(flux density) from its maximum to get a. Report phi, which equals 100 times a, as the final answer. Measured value 35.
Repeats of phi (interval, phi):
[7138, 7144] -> 19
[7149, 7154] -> 17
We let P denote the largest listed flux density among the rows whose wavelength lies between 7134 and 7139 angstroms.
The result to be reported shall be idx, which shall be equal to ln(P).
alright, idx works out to 3.03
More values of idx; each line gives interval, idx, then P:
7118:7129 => 2.98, 19.74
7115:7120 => 3.04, 20.96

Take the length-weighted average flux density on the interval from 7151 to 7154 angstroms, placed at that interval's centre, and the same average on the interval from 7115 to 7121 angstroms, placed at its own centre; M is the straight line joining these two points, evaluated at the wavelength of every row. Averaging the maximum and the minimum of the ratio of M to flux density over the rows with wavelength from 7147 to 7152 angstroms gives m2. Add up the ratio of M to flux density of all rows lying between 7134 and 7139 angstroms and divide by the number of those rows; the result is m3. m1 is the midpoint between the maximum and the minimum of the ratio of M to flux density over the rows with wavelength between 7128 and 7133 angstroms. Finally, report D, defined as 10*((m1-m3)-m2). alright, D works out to -9.3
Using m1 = 1.02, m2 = 1.01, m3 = 0.937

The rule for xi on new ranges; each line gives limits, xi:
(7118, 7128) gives -0.12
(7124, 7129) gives 0.06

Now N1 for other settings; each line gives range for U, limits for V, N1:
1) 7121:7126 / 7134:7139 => 0.009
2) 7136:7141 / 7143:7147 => 0.004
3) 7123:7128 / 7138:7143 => 0.000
